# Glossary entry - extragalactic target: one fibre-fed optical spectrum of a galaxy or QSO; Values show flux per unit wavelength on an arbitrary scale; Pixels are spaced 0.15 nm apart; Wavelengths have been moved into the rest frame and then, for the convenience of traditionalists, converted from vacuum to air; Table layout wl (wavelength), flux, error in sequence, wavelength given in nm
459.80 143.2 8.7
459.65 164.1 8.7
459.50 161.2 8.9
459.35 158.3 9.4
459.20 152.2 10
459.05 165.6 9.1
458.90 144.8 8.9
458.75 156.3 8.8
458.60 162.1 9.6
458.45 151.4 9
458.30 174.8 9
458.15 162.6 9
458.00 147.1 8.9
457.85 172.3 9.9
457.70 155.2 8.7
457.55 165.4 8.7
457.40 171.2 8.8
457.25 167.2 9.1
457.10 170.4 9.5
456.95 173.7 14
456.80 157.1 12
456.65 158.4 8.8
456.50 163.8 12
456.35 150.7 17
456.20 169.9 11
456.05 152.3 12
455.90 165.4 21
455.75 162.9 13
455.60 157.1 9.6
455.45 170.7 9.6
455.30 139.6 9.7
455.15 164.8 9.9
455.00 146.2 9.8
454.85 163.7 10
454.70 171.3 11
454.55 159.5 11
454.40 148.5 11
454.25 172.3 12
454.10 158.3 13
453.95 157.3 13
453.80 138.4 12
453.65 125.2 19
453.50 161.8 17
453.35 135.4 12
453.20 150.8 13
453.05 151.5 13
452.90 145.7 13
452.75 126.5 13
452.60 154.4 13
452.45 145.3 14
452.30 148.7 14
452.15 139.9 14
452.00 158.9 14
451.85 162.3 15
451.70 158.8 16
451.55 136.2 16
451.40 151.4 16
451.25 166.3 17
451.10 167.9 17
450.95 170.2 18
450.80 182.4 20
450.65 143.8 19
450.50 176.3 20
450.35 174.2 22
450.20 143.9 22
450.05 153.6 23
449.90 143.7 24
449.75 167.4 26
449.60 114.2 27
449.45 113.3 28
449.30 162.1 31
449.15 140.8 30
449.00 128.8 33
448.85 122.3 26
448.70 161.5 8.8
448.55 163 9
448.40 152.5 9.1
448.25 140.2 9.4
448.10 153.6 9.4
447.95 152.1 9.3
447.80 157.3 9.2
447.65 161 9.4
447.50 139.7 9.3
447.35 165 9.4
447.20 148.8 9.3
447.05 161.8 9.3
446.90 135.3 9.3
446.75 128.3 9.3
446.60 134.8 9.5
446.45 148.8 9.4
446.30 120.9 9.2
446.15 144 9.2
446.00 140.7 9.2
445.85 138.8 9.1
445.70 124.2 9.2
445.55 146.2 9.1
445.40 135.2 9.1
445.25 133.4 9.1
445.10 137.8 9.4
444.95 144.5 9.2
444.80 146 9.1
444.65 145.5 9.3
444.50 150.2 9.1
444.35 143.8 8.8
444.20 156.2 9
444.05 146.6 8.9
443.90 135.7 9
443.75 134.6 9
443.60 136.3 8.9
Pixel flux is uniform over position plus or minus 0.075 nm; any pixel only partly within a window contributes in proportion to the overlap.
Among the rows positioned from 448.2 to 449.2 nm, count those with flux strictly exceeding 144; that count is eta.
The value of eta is 3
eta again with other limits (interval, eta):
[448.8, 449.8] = 2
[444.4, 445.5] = 4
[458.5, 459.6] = 7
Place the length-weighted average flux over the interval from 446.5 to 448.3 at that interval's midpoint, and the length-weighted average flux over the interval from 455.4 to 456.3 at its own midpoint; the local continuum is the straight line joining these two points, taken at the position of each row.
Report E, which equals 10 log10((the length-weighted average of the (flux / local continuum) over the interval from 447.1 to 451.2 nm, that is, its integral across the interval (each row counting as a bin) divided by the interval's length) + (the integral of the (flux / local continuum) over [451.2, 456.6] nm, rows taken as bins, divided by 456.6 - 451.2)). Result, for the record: 2.94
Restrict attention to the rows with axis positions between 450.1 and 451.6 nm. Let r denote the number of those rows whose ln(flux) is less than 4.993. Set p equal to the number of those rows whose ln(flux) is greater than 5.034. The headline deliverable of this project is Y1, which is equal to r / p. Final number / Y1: 0.5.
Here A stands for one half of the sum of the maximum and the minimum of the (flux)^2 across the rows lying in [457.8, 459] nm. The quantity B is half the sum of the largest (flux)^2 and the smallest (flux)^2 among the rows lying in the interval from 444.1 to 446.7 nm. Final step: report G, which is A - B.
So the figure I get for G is 6253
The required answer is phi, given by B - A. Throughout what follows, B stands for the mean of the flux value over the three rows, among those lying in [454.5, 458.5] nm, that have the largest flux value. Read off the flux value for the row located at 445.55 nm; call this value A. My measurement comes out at 27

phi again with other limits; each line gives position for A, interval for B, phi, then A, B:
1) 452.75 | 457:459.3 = 46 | 126.5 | 173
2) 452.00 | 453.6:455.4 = 11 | 158.9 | 169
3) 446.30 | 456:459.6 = 53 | 120.9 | 174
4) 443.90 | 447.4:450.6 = 37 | 135.7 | 173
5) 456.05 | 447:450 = 13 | 152.3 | 165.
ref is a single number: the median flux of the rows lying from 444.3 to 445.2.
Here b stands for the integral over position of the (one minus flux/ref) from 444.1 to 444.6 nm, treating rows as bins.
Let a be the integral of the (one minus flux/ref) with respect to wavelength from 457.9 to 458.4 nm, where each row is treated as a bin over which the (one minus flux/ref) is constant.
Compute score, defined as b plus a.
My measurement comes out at -0.07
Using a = -0.06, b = -0.02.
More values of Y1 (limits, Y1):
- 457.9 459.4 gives 0.3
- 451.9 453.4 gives 2.5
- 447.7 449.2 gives 1.0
